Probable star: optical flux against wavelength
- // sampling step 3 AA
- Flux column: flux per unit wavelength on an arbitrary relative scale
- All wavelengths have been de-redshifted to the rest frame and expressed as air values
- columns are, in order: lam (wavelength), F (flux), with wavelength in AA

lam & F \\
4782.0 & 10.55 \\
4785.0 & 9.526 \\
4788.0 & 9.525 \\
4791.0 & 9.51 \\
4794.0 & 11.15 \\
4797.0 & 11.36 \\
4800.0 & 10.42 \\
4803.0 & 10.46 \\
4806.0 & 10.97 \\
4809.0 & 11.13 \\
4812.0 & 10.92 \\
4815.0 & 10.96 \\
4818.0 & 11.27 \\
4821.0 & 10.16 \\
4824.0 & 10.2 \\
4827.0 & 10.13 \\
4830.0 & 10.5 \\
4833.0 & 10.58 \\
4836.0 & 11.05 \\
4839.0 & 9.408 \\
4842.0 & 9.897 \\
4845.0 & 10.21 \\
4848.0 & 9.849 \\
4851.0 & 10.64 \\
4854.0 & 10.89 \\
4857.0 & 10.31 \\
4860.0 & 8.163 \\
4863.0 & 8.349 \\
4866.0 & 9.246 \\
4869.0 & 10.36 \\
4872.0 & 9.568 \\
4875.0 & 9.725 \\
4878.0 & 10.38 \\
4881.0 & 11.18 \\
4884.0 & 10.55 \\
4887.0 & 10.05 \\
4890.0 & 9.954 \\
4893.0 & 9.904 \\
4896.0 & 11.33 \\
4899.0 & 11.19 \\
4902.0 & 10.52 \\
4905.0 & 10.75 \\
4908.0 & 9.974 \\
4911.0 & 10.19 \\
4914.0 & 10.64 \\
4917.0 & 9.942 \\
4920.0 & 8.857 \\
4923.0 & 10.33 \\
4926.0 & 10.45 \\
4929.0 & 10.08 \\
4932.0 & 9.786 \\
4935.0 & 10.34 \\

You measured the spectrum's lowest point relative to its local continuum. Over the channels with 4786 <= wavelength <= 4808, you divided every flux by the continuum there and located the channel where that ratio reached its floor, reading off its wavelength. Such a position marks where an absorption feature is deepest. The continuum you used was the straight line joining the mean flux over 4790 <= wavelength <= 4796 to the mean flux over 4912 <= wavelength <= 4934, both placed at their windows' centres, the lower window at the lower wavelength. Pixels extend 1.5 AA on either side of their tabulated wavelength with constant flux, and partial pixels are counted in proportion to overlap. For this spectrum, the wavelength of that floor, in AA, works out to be 4791.0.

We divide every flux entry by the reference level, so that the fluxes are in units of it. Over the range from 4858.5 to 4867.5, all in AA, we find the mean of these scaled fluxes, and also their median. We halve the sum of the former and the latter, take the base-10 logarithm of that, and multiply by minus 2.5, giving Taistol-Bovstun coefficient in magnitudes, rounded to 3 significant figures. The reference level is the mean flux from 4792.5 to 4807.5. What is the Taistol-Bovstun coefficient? 0.271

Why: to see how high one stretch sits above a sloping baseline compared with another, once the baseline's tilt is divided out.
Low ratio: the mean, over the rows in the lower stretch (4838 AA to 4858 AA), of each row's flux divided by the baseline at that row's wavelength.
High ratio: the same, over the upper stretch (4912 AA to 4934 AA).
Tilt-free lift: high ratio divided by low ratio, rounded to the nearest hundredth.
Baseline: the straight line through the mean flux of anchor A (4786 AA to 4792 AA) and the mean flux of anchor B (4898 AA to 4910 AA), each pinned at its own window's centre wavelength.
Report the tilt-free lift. 0.92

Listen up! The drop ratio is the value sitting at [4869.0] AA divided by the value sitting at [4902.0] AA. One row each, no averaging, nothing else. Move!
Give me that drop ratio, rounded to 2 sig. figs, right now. 0.98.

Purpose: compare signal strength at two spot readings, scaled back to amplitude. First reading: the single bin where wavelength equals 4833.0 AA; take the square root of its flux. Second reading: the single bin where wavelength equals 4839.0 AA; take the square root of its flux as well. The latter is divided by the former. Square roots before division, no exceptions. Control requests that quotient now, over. 0.94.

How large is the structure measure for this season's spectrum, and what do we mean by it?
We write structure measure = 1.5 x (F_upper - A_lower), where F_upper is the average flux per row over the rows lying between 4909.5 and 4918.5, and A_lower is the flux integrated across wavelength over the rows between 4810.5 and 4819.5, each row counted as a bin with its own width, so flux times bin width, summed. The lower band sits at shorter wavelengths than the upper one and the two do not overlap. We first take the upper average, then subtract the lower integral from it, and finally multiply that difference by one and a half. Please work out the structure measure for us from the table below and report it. -134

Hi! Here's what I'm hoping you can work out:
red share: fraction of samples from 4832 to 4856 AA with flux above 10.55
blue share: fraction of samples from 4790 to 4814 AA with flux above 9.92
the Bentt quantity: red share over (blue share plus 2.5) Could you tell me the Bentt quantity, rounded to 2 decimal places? 0.15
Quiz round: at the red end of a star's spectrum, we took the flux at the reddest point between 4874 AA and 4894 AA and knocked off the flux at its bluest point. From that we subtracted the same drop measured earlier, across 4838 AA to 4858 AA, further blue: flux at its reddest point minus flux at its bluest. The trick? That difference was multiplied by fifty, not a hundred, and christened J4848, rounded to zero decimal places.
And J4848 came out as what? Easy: -36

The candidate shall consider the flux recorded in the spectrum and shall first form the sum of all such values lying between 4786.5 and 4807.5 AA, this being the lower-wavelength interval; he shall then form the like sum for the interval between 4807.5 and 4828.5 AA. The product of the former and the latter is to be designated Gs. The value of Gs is 5488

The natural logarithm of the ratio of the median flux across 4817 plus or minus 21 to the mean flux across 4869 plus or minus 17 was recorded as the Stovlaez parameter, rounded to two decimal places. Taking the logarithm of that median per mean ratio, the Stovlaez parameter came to 0.08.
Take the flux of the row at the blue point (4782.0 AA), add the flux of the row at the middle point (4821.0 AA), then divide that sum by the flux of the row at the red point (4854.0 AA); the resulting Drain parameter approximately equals 1.90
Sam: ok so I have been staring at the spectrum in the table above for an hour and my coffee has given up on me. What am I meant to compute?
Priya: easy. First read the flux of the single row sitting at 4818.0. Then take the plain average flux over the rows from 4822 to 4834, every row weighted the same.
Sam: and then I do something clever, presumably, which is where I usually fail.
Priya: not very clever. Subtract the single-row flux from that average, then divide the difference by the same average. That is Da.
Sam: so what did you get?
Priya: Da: -0.09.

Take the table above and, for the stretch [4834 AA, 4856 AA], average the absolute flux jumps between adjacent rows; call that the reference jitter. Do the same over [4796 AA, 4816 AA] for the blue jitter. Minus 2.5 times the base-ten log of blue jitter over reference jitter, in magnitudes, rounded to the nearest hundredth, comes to 0.77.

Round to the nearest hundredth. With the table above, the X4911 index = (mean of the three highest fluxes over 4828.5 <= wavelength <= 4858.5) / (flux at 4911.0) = 1.07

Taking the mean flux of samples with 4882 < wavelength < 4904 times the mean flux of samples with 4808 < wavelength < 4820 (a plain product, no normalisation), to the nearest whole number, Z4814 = 116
